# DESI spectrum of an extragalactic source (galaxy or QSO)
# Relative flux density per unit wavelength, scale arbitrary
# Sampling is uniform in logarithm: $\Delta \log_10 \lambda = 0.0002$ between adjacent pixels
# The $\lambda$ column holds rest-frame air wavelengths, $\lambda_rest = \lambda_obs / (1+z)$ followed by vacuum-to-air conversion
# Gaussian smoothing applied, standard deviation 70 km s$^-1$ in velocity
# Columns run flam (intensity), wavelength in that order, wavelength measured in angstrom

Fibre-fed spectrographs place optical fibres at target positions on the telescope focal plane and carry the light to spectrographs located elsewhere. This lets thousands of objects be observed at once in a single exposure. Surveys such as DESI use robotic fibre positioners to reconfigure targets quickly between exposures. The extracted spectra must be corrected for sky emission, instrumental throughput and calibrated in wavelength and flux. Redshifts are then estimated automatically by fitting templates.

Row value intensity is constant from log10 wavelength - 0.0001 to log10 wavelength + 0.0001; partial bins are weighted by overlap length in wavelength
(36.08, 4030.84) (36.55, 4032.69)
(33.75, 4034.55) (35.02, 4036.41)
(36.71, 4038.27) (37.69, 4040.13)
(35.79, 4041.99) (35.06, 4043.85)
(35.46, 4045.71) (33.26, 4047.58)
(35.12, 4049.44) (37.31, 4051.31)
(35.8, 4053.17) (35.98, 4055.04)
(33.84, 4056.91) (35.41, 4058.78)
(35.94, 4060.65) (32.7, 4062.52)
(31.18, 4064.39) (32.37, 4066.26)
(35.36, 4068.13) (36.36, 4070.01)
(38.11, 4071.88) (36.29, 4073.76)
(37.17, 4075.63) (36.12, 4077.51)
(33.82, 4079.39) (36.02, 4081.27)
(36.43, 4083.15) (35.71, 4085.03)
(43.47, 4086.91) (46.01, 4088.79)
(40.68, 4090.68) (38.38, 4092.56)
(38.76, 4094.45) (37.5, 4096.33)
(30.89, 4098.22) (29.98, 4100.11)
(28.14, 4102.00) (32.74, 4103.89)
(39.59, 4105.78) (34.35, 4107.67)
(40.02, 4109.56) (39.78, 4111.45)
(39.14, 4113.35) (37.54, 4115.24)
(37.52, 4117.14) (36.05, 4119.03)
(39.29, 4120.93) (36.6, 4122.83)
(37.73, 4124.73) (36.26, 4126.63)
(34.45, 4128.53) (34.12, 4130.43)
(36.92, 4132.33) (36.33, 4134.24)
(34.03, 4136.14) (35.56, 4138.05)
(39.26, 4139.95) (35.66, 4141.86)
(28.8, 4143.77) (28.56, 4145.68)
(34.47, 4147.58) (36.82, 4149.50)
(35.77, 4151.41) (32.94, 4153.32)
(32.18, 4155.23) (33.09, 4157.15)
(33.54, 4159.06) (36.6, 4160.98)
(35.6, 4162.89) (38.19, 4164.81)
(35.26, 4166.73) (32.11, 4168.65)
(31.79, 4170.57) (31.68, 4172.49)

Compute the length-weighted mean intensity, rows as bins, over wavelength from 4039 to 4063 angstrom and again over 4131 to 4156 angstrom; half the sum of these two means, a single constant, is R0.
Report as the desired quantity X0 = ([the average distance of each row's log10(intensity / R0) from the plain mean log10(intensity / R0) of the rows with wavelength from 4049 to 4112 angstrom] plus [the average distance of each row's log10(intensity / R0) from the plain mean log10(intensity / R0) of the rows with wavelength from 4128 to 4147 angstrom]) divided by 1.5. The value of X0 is 0.042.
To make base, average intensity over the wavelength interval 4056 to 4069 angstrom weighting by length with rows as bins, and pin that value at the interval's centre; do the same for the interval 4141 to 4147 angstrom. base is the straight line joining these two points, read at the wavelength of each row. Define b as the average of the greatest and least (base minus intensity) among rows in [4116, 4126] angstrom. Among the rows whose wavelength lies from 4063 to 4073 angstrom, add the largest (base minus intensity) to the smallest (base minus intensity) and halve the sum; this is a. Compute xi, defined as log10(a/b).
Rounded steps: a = -1.0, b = -5.71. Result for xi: -0.8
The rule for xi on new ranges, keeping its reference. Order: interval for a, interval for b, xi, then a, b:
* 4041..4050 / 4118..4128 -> -1.7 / -0.1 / -5.71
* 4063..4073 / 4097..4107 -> -0.1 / -1.0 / -1.38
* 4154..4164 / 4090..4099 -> 0.1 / -3.7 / -2.99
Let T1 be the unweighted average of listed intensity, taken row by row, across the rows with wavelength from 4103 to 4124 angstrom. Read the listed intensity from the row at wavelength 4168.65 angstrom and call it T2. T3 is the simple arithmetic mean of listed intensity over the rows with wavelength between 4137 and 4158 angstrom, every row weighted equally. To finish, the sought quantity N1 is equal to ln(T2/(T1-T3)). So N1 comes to 2.19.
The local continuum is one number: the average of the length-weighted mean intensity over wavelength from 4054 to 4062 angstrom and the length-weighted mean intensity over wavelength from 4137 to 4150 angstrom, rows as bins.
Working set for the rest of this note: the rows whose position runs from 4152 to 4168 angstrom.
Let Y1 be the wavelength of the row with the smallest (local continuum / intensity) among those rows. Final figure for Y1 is 4164.81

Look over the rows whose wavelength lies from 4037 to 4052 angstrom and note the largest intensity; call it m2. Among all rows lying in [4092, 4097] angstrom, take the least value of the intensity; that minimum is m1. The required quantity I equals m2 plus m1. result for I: 75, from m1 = 37.5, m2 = 37.69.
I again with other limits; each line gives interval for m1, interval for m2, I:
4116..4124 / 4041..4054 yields 73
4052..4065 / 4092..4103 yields 70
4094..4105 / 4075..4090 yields 74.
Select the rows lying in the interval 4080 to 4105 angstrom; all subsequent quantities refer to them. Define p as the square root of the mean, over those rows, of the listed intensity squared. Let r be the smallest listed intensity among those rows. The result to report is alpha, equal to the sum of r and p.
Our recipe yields 65.0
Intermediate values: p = 36.9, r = 28.14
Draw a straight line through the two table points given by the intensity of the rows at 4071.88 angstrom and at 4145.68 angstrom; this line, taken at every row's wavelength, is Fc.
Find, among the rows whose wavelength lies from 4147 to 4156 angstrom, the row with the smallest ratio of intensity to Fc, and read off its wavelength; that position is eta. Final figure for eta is 4155.23 angstrom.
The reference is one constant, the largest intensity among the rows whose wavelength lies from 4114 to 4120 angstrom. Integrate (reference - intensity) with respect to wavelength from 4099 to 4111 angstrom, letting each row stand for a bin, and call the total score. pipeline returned 39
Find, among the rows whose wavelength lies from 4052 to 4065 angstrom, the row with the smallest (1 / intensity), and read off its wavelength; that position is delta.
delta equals 4055.04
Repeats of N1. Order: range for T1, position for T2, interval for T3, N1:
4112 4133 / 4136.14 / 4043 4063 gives 2.94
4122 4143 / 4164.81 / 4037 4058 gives 4.45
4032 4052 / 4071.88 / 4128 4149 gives 3.43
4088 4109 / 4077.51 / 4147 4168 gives 3.45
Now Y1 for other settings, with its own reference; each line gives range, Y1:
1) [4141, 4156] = 4149.50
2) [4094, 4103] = 4094.45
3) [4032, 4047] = 4040.13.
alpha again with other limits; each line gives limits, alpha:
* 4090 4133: 64.7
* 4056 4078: 66.3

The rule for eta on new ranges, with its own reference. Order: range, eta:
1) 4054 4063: 4062.52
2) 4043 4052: 4047.58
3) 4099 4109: 4102.00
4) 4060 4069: 4064.39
